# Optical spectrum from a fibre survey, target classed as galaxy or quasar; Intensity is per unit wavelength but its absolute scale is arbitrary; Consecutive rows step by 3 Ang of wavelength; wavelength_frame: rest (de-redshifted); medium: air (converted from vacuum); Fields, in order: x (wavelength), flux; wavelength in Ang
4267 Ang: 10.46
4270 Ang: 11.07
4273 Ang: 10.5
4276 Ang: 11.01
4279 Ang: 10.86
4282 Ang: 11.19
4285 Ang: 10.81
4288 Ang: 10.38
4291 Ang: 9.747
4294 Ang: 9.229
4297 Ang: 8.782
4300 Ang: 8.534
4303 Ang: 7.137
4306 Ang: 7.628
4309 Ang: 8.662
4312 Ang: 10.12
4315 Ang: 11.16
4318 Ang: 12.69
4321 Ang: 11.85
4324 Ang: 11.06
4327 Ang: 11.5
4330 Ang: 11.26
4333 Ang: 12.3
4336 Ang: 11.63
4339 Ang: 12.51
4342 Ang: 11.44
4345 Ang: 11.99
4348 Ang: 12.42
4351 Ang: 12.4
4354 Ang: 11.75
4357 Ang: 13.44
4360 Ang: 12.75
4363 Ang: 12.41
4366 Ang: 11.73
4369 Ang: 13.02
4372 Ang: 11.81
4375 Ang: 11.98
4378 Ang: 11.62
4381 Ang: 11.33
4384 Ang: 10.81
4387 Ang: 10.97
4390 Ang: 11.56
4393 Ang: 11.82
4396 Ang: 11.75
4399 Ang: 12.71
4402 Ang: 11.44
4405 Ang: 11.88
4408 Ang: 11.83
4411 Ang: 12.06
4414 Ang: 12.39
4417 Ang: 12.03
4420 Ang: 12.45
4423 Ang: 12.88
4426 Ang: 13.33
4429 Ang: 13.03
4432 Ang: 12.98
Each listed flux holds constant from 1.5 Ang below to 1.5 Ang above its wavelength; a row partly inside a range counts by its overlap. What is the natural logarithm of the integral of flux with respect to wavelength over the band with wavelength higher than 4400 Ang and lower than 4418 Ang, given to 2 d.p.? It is 5.37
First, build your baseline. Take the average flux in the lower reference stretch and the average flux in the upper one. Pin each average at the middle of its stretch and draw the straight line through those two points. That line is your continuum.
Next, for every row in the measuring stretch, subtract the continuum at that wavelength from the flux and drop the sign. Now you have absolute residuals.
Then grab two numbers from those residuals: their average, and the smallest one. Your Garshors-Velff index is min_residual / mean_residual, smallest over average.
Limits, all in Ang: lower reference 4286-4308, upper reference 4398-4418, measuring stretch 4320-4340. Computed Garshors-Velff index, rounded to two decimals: 0.75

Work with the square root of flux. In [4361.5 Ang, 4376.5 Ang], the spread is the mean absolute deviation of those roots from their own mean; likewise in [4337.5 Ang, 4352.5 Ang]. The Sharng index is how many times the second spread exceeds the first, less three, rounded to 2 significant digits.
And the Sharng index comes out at -2.2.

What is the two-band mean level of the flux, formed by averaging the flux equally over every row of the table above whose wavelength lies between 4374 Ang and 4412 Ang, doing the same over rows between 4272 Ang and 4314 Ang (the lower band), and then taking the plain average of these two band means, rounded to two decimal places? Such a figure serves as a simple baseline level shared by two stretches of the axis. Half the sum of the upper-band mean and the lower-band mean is 10.64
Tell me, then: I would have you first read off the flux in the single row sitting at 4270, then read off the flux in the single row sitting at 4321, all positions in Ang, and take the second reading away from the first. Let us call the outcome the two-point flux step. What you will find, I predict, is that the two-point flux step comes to -0.8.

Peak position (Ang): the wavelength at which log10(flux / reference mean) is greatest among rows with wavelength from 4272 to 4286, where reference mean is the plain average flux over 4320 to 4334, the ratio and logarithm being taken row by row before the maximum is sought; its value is 4282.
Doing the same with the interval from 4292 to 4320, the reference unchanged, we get 4318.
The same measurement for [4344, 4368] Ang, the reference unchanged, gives 4357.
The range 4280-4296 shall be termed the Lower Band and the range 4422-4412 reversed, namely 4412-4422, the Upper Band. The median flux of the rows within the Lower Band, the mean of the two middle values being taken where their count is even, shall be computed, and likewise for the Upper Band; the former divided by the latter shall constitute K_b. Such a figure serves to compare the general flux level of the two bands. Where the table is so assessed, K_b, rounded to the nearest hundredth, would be 0.84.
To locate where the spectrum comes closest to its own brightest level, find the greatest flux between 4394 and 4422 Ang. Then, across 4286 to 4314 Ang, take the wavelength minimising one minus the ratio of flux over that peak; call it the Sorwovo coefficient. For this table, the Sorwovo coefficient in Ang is 4288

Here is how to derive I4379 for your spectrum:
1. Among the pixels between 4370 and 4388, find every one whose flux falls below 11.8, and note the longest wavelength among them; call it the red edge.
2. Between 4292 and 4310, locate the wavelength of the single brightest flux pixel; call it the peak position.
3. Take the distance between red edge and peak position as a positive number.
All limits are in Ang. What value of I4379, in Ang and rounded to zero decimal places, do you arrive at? 93 Ang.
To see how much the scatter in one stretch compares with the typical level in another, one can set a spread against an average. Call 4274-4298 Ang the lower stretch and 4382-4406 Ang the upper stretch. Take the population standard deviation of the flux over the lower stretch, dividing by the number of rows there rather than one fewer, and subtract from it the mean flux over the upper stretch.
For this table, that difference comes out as -10.8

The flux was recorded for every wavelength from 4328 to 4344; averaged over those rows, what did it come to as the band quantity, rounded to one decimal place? 11.8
